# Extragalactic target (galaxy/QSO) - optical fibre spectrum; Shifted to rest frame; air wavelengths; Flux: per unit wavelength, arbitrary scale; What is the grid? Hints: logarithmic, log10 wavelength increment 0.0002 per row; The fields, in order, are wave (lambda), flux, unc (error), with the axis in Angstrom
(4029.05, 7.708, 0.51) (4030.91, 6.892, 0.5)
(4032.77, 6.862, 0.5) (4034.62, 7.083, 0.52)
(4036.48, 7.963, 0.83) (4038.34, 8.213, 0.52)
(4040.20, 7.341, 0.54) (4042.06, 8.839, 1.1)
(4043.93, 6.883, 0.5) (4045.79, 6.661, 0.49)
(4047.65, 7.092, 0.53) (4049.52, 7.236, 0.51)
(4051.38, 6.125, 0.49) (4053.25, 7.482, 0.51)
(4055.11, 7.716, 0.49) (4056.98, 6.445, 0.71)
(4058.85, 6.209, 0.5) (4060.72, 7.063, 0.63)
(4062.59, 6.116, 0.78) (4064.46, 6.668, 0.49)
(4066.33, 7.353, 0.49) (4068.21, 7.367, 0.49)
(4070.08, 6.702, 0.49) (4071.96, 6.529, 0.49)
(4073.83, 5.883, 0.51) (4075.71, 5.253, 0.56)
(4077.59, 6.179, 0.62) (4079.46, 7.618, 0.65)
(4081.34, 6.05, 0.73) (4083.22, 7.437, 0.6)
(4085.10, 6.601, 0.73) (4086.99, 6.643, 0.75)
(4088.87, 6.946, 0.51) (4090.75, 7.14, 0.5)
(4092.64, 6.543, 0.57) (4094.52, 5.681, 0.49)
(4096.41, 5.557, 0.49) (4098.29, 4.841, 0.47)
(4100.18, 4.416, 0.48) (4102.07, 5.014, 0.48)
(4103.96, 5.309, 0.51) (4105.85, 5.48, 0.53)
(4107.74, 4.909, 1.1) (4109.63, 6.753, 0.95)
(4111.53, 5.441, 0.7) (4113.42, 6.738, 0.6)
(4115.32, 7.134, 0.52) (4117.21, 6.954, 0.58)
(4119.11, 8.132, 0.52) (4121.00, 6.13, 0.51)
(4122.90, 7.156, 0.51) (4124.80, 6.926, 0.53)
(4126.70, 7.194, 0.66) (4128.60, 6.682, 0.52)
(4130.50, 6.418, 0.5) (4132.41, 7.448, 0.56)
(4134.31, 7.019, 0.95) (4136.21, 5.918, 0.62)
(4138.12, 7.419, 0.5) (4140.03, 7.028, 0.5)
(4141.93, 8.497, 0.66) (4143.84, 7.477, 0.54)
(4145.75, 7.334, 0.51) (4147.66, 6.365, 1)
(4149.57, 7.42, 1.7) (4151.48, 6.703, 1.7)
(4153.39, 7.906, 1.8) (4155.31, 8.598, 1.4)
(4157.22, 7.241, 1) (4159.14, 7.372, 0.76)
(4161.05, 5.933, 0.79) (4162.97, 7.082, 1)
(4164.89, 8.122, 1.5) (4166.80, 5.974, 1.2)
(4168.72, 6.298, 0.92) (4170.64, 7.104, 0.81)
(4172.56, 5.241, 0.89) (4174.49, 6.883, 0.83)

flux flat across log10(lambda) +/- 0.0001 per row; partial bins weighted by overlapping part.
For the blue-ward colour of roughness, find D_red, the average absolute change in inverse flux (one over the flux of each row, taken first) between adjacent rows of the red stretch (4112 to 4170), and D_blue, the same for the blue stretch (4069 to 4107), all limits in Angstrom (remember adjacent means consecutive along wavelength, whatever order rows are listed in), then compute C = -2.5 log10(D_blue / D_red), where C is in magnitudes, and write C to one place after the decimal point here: 0.0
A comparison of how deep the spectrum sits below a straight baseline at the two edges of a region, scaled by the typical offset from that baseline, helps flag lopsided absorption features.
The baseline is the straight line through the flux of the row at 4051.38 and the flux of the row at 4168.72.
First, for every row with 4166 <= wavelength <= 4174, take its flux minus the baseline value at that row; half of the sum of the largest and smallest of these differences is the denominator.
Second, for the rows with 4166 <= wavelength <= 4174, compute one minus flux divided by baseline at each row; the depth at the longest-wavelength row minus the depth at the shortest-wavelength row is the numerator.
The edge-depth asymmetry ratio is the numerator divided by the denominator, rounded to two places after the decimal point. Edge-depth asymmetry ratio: -0.91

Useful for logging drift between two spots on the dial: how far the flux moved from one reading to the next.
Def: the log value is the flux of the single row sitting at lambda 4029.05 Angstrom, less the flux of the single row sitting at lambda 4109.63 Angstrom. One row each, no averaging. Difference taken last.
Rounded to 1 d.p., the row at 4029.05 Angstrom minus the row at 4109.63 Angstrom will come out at 1.0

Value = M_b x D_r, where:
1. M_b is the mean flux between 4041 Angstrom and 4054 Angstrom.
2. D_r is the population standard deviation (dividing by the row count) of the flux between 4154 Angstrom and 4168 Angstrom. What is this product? 7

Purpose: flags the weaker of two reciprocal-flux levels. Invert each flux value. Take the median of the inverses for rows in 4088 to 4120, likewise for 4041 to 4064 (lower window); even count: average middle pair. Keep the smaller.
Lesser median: 0.143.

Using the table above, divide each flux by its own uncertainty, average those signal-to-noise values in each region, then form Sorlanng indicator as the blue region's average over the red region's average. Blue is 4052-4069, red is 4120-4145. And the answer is 1.02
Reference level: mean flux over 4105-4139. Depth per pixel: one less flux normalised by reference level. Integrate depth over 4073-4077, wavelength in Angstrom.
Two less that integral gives 1.4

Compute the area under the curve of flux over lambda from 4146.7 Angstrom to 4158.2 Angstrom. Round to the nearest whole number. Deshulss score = 85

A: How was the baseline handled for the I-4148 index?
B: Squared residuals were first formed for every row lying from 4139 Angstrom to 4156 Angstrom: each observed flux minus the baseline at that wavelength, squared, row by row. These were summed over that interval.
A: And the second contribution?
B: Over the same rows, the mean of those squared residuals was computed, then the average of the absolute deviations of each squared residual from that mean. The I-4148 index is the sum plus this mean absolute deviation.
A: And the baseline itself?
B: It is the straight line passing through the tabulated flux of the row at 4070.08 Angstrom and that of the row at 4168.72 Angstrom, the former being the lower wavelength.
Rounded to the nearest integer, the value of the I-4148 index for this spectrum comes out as 17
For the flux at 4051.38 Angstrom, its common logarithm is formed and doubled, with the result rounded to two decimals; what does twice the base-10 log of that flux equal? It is 1.57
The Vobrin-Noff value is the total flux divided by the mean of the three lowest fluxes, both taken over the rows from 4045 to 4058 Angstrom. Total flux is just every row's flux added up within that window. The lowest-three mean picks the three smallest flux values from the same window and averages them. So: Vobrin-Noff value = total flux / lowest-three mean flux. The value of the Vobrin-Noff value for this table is 7.6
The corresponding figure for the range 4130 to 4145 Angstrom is 8.9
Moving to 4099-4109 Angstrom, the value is 5.3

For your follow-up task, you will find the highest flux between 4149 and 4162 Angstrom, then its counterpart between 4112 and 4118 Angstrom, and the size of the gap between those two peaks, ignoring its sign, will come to 1.46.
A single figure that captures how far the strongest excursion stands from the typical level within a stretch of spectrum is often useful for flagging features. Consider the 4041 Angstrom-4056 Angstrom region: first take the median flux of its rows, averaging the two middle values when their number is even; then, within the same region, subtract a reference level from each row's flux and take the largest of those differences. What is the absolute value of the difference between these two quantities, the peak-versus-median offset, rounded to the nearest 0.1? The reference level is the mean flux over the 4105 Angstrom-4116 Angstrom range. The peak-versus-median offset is 4.4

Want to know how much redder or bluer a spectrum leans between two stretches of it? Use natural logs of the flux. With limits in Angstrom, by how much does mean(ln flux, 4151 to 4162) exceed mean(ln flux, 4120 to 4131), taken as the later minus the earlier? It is 0.07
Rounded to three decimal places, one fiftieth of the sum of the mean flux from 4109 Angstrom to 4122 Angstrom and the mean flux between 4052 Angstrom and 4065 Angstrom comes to 0.271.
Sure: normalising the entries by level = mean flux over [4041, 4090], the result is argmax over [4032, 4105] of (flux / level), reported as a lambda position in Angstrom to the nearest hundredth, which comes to 4042.06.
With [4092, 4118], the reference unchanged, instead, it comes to 4115.32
